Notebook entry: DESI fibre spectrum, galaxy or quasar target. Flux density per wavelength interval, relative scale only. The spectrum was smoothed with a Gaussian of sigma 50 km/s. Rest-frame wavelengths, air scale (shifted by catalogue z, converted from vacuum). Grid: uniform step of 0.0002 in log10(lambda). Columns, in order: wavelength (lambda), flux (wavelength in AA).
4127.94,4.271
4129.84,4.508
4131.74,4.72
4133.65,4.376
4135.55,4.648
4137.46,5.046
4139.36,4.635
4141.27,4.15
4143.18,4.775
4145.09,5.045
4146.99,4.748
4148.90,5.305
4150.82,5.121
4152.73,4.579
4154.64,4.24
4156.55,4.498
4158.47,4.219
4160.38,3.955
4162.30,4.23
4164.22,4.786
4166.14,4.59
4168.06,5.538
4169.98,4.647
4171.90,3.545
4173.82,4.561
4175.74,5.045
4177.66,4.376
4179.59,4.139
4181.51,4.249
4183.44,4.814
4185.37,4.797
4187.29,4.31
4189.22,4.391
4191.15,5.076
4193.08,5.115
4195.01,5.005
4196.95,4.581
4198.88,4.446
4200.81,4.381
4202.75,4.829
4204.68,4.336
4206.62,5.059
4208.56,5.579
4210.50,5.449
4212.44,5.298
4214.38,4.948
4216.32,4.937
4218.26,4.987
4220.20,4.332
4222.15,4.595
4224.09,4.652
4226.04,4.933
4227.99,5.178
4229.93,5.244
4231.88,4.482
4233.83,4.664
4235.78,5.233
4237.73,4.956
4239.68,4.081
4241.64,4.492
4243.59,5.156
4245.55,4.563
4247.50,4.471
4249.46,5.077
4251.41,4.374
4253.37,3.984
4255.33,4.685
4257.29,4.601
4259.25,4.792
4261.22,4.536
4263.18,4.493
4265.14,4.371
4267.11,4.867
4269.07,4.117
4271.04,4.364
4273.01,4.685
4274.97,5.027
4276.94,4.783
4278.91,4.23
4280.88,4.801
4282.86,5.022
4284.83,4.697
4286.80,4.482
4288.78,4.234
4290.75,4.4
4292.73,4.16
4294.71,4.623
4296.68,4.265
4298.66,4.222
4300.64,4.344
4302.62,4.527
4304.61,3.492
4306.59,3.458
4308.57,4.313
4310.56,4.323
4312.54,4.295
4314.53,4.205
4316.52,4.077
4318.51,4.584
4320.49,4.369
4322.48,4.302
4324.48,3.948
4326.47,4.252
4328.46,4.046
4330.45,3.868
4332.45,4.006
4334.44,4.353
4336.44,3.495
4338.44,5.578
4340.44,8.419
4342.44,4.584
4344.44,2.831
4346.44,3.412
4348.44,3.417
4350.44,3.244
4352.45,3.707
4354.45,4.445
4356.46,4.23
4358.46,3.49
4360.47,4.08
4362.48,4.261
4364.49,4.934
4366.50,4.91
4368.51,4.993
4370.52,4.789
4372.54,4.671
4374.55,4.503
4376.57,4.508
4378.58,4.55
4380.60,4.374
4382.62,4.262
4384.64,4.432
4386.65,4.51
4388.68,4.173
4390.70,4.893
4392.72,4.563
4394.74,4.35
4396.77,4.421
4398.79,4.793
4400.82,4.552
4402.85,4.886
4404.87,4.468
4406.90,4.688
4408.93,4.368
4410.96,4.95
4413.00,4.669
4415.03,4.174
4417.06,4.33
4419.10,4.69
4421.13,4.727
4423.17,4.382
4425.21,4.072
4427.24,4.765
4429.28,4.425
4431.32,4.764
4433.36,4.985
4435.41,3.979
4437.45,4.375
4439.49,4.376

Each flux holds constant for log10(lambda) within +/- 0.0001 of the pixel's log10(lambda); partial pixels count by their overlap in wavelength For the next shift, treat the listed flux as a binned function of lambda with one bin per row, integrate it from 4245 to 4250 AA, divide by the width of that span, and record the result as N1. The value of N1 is 4.69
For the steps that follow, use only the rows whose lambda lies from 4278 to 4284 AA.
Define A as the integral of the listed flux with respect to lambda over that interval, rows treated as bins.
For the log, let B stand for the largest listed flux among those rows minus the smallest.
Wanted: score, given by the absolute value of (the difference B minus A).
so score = 27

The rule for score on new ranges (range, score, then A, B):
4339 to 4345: 27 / 33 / 5.6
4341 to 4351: 36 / 37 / 1.8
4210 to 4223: 63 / 64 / 1.1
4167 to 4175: 35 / 37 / 2.0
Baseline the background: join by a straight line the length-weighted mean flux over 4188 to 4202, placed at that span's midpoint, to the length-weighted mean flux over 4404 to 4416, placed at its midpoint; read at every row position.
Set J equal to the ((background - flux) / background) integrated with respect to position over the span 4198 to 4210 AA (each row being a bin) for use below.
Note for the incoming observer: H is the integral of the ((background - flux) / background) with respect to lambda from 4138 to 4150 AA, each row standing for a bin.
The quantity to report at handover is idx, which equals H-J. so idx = 0.1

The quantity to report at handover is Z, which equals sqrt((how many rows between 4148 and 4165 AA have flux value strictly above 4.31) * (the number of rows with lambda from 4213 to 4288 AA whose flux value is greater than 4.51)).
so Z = 11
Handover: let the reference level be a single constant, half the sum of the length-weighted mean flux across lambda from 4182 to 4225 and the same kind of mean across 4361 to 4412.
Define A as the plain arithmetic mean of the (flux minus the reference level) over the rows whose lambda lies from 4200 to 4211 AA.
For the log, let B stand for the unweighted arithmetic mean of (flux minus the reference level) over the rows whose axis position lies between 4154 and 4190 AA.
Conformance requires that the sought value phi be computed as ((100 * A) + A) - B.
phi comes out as 25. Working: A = 0.24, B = -0.2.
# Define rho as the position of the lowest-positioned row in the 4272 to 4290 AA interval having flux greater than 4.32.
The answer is 4273.01 AA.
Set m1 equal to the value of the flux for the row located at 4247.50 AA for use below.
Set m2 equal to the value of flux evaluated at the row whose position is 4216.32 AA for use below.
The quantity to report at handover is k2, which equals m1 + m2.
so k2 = 9.41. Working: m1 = 4.471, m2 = 4.937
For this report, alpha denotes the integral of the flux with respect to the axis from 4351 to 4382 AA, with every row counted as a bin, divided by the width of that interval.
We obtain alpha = 4.41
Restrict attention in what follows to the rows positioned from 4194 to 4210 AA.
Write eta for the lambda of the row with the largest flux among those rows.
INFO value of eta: 4208.56 AA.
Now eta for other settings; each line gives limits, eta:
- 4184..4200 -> 4193.08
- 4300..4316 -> 4302.62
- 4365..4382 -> 4368.51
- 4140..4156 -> 4148.90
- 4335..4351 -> 4340.44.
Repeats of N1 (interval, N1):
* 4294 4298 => 4.42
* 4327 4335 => 4.07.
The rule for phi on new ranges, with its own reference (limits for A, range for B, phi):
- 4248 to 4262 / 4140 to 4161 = -12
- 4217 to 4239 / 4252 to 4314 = 15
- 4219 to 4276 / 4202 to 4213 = -5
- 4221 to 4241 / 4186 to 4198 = 10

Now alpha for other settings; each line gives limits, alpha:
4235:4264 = 4.63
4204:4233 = 4.94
